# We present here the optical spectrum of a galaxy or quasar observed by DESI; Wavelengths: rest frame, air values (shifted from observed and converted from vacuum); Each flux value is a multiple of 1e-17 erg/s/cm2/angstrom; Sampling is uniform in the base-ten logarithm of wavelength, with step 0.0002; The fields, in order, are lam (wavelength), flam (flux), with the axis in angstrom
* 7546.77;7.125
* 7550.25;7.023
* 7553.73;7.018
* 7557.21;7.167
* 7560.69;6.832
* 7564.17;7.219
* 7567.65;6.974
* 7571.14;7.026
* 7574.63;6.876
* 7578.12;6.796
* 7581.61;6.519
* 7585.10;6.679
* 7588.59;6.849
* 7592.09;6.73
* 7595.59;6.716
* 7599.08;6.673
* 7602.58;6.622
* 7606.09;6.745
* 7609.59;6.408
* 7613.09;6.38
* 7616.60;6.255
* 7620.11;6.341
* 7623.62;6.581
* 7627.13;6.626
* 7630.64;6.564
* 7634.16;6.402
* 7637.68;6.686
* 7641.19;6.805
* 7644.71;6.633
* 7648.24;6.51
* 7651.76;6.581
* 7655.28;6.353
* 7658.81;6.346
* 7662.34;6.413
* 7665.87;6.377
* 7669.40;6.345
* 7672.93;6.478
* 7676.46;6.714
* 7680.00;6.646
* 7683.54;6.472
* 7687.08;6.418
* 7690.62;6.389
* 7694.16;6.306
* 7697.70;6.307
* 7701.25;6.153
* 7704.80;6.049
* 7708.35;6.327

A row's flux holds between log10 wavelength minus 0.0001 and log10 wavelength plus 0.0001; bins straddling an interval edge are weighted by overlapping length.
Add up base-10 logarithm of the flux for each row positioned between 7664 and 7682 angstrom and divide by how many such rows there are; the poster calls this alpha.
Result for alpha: 0.814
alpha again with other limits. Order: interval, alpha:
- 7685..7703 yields 0.800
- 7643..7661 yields 0.812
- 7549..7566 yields 0.848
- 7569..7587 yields 0.831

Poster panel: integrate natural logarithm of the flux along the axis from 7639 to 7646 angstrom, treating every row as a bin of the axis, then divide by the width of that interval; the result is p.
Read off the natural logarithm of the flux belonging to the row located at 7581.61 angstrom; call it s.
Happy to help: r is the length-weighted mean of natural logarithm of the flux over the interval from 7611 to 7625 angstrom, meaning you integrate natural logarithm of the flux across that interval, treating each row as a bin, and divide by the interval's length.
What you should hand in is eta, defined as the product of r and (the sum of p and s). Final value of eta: 7.01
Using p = 1.91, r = 1.854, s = 1.87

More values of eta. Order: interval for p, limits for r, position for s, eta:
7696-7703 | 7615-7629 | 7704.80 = 6.77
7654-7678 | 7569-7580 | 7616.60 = 7.13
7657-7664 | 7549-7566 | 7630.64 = 7.29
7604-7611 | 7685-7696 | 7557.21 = 7.14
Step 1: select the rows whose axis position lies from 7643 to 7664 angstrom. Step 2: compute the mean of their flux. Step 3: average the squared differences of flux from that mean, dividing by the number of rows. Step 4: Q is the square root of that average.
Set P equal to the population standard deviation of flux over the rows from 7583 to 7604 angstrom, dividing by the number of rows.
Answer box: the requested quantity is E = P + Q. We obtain 0.18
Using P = 0.070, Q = 0.110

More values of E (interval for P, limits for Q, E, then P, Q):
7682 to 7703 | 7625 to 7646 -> 0.22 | 0.103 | 0.122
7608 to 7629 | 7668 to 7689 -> 0.26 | 0.131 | 0.128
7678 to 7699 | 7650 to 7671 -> 0.20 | 0.116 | 0.083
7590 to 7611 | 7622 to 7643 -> 0.24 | 0.115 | 0.123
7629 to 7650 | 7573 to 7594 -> 0.25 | 0.129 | 0.120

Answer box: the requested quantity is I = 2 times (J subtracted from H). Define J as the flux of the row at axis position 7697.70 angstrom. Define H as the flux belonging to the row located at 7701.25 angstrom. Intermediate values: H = 6.153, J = 6.307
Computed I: -0.3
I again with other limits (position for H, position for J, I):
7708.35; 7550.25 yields -1.4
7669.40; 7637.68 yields -0.7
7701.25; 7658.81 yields -0.4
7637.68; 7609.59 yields 0.6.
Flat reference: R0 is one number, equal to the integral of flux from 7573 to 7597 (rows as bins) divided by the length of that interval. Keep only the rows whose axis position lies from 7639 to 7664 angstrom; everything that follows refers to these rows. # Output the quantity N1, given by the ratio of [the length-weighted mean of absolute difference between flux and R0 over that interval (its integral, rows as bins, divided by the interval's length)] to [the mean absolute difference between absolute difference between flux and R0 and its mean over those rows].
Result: 2.1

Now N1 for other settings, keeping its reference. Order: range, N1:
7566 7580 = 2.2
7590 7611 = 1.0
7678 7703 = 3.2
